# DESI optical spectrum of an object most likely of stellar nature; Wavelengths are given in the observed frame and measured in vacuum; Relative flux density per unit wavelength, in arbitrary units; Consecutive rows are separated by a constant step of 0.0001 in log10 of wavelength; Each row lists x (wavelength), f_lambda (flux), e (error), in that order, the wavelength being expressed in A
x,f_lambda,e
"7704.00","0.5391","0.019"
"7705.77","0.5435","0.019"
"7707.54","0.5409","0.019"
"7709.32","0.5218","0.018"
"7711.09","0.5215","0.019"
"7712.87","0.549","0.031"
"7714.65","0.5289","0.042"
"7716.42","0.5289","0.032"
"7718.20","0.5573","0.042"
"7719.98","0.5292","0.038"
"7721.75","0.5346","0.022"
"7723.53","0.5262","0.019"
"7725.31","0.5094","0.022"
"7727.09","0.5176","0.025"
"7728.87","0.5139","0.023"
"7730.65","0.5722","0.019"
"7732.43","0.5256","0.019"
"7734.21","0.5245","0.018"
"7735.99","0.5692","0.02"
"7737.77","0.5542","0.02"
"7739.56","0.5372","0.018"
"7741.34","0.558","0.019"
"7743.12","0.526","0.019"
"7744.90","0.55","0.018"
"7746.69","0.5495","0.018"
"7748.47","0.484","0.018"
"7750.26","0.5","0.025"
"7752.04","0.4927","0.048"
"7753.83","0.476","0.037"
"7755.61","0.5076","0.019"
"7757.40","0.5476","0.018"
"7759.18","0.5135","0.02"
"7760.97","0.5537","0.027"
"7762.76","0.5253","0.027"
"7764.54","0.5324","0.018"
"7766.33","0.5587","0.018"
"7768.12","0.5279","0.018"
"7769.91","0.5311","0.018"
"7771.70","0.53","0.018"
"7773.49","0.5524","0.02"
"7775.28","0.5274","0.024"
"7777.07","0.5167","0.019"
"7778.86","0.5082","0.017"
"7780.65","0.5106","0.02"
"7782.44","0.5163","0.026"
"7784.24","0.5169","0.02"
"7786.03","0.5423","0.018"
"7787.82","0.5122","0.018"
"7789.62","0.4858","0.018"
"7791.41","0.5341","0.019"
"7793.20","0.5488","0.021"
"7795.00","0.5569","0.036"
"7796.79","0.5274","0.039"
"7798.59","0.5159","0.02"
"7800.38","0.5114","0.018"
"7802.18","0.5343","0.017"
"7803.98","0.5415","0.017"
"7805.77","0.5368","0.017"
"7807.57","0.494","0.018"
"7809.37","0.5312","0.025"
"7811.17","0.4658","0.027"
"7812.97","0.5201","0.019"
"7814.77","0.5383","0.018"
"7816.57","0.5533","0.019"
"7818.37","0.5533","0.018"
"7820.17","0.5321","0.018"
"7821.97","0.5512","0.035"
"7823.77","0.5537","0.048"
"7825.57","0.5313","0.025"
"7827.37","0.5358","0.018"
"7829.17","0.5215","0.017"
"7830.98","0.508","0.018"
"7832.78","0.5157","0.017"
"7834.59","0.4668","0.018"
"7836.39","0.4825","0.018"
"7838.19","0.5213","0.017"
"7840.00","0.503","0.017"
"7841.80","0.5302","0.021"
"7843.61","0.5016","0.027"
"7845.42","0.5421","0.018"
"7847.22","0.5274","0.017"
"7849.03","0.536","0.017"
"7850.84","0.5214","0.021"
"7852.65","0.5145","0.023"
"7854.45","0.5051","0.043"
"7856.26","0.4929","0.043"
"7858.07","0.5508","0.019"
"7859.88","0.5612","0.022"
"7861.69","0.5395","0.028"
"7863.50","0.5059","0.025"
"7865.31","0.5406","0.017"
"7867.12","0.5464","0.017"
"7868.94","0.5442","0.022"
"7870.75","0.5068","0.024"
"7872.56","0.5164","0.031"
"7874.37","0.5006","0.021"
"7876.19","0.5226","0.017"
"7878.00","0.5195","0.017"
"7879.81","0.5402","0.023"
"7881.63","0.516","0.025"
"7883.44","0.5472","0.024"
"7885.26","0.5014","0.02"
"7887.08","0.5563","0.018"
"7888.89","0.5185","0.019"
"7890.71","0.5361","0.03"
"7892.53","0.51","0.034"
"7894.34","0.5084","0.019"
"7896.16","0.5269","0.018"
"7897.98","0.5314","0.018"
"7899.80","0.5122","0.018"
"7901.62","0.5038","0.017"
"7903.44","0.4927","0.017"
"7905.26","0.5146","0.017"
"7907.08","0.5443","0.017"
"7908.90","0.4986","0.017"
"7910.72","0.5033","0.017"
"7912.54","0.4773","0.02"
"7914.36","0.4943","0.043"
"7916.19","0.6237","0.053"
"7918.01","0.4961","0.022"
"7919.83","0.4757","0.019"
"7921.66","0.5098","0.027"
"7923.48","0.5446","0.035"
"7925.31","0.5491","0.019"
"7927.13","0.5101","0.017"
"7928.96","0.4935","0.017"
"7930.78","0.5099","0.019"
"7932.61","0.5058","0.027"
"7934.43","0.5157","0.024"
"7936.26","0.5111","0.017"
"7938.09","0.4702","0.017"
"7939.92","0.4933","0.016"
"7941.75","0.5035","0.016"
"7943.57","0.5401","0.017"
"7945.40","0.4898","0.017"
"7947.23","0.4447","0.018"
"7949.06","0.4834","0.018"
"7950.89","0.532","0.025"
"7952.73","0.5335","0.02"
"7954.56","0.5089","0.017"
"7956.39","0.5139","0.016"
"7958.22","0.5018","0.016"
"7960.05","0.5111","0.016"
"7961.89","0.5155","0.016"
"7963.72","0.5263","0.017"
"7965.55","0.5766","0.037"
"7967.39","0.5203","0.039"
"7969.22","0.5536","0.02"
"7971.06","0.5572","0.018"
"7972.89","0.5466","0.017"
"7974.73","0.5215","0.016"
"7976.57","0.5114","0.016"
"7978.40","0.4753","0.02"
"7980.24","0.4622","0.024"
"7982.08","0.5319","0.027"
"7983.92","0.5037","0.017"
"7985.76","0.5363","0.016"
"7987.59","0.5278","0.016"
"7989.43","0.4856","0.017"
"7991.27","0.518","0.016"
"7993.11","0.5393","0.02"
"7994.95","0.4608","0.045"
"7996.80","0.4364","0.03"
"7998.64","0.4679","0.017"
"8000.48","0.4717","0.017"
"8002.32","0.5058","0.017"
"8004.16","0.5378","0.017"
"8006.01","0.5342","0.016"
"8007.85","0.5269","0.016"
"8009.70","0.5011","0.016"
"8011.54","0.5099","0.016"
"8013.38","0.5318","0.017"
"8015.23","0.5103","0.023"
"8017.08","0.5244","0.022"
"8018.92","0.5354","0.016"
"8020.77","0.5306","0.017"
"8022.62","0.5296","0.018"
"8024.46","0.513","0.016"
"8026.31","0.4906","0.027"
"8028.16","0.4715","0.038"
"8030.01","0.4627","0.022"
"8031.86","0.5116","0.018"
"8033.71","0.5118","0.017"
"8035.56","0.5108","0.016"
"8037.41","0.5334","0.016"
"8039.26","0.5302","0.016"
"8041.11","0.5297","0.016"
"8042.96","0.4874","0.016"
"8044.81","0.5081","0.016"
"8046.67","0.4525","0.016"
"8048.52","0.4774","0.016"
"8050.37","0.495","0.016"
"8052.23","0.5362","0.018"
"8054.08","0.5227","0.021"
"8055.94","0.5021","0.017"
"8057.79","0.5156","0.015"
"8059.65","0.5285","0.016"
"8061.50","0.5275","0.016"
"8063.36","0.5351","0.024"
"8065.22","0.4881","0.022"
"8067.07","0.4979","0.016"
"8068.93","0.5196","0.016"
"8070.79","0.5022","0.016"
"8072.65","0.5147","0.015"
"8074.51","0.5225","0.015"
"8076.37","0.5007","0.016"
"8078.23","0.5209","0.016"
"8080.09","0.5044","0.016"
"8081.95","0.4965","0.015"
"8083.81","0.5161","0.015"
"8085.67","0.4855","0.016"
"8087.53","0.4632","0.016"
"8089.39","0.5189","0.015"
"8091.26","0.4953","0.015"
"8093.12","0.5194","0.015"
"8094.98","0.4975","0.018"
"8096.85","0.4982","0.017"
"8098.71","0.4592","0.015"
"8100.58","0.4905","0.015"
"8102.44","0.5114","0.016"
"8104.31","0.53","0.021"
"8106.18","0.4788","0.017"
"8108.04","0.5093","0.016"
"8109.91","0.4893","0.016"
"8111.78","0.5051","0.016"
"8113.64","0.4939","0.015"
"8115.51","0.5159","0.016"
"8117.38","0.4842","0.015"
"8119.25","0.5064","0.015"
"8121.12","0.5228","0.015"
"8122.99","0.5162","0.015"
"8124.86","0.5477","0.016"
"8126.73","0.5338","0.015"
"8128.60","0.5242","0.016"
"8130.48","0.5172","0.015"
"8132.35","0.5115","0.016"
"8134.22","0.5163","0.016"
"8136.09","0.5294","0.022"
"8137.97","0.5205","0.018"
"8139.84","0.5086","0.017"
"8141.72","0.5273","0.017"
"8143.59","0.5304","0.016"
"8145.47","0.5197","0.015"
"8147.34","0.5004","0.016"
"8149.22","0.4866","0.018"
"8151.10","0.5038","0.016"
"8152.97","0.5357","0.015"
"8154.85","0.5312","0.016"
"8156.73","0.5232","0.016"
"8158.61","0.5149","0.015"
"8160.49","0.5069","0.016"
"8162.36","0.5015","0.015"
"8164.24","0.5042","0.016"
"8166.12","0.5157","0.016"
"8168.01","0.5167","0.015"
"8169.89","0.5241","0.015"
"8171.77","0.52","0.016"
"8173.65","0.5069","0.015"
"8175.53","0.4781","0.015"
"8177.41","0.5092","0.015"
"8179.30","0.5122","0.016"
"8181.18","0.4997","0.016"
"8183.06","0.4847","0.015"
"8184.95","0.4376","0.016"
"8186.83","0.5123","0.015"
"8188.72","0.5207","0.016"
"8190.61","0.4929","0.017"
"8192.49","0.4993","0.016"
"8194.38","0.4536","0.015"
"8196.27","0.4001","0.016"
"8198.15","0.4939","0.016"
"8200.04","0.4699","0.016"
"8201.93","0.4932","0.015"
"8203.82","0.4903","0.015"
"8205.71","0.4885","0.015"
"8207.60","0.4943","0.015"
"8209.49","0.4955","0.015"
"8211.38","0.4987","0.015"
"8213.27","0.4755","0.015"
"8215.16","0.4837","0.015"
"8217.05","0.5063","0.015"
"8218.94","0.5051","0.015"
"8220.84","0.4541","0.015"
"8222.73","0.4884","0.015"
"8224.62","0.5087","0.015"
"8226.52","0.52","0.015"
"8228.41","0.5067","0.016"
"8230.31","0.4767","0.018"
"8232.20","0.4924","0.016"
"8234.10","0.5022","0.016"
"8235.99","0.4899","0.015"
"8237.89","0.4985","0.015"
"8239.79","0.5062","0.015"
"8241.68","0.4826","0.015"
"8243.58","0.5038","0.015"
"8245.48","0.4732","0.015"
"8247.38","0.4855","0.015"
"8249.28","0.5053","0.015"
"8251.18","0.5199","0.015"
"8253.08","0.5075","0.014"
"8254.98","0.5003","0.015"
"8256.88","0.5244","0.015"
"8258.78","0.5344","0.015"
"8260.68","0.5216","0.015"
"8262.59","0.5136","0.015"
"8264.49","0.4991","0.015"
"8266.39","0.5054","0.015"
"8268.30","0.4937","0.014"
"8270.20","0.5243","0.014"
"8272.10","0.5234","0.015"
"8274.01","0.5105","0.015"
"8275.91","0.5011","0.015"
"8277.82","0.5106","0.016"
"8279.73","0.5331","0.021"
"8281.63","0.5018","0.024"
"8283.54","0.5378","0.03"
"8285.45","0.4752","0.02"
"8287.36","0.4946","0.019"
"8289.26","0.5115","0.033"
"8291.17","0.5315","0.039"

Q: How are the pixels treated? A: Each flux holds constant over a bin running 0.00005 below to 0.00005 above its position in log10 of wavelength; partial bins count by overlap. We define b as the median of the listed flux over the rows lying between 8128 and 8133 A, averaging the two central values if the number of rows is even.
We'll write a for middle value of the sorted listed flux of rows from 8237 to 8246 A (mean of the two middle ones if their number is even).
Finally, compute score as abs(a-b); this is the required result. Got 0.019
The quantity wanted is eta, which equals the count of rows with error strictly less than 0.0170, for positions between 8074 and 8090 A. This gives 9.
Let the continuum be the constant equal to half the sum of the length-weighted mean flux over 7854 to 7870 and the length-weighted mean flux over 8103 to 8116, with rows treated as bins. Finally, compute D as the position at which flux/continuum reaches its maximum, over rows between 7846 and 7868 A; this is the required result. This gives 7859.88 A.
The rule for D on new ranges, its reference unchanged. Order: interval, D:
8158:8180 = 8169.89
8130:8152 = 8143.59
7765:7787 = 7766.33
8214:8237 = 8226.52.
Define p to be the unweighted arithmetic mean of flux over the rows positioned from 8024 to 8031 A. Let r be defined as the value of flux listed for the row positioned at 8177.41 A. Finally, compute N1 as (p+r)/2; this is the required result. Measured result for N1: 0.497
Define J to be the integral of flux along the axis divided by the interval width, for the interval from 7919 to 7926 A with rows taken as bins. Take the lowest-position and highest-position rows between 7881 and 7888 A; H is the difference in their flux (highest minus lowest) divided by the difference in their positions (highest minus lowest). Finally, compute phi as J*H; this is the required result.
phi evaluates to 0.004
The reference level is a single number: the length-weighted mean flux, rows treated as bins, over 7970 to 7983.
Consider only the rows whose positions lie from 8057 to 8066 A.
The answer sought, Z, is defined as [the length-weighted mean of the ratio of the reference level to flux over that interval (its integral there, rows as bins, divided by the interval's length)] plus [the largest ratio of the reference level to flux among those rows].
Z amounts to 2.05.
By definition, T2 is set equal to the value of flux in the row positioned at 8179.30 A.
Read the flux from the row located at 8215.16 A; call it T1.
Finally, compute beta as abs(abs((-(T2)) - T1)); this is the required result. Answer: 1.00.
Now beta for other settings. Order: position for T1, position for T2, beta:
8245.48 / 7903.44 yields 0.97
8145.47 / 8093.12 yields 1.04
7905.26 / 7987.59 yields 1.04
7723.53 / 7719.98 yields 1.06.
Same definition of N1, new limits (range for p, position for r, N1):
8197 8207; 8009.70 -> 0.494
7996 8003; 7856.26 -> 0.482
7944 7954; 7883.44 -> 0.522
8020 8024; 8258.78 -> 0.532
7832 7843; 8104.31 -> 0.517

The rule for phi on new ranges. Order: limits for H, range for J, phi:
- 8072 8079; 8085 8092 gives 0.001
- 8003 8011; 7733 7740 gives -0.004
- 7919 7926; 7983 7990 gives 0.007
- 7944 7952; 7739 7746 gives 0.004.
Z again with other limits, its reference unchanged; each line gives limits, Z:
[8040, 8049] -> 2.19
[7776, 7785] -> 2.02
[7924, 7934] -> 2.05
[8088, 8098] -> 2.07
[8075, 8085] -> 2.05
